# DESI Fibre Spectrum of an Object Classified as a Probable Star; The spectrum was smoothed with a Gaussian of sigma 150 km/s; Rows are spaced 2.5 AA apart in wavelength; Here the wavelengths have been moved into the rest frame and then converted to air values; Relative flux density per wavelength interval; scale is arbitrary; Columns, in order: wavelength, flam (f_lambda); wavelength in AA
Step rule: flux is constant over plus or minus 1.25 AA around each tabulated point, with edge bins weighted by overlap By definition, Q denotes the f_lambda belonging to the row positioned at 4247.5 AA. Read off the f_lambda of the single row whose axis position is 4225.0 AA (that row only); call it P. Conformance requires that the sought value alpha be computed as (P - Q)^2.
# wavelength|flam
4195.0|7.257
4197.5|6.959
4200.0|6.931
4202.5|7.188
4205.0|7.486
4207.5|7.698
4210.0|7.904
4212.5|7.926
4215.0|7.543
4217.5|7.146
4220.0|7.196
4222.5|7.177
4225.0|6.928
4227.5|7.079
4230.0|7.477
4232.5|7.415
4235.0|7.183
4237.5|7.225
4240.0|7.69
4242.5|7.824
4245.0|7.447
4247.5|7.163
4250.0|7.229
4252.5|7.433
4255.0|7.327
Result 0.06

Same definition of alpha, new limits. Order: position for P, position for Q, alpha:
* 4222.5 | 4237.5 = 0.00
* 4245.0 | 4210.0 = 0.21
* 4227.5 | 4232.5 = 0.11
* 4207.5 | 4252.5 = 0.07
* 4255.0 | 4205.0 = 0.03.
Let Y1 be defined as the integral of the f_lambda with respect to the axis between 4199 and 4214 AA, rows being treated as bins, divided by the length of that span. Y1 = 7.53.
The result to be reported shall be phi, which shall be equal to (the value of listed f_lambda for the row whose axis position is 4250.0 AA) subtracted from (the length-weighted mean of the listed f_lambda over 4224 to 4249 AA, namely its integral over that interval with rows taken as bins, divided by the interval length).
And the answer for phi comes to 0.12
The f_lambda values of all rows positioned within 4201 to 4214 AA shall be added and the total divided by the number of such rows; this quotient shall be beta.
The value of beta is 7.64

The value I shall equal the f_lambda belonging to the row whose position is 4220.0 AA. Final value 7.196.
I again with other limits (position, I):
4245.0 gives 7.447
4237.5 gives 7.225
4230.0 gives 7.477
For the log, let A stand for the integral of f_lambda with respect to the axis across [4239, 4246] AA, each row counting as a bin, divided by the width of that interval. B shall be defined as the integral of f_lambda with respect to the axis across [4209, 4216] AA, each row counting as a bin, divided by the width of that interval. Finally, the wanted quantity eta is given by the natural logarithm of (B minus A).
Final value -2.0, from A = 7.66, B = 7.80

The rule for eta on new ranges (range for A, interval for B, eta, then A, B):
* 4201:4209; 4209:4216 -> -1.1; 7.45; 7.80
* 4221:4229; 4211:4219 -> -0.8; 7.08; 7.54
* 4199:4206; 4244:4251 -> -2.6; 7.20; 7.28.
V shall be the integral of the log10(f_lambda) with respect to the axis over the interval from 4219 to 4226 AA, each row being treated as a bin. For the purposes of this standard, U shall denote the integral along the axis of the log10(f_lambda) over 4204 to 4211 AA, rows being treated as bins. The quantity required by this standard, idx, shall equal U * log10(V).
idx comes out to 4.8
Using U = 6.20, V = 5.96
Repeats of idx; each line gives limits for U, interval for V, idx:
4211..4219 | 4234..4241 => 5.5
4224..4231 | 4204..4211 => 4.7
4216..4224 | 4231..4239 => 5.7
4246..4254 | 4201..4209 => 5.8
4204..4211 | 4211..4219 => 5.2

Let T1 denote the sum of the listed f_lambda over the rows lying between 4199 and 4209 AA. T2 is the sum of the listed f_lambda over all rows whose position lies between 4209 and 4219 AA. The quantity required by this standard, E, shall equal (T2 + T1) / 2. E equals 29.9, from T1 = 29.3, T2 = 30.5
